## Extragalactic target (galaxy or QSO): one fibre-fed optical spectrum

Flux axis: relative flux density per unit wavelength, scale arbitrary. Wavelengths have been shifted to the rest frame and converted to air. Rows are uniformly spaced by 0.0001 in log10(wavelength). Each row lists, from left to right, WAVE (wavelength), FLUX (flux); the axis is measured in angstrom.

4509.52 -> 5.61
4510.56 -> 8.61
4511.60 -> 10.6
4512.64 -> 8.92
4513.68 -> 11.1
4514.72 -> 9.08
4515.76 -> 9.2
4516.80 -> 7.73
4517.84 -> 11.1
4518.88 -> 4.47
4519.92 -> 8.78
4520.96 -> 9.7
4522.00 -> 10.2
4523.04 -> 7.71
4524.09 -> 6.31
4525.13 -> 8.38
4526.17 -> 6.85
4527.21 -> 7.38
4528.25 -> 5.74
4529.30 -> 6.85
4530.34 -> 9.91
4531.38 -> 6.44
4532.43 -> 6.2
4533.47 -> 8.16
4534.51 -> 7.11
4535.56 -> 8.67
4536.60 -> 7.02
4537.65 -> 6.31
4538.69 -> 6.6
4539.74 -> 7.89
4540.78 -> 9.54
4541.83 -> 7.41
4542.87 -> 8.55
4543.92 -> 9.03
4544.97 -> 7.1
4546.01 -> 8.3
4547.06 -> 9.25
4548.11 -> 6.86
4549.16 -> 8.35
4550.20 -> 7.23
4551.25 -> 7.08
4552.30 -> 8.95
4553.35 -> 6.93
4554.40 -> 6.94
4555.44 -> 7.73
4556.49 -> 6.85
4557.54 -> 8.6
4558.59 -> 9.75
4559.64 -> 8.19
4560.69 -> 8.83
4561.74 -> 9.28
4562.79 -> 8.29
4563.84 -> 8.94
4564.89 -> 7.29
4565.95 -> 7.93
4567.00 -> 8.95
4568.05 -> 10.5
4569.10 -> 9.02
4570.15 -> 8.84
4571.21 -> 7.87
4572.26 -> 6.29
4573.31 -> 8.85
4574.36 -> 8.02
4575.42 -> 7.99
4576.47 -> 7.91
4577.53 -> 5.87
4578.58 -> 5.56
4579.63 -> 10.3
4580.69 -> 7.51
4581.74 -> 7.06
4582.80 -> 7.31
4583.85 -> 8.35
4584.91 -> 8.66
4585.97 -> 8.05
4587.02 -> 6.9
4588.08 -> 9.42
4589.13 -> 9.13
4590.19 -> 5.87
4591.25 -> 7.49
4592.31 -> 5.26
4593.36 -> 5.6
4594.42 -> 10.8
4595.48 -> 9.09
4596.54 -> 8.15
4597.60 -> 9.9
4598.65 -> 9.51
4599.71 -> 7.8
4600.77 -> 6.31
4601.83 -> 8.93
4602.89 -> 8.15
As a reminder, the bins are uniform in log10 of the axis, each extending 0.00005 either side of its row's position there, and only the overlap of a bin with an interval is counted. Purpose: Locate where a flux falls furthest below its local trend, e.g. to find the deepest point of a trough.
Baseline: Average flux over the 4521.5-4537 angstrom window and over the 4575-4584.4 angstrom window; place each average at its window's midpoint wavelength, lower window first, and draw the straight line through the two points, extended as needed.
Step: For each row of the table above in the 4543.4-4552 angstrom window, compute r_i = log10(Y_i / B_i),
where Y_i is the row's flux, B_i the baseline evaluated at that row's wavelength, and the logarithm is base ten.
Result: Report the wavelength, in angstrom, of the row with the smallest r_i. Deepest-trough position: 4548.11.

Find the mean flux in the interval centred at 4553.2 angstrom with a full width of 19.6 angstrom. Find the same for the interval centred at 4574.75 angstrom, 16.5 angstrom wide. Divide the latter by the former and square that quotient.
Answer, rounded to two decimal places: 0.98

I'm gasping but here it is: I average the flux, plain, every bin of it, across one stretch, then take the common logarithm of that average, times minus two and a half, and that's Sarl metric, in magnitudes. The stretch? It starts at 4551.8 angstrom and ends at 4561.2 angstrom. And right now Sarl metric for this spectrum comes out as -2.27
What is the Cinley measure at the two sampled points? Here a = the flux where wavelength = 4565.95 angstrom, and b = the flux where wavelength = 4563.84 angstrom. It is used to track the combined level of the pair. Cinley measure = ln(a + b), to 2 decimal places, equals 2.83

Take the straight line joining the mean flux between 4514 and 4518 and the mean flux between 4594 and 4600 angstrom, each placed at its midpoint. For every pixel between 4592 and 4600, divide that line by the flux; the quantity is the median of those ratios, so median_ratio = 1.07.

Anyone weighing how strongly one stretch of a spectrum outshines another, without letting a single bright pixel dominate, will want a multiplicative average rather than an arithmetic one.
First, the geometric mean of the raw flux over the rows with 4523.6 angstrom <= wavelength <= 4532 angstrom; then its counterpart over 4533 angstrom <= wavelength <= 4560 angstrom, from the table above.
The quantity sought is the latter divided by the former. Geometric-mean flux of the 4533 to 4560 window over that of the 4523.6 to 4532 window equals 1.09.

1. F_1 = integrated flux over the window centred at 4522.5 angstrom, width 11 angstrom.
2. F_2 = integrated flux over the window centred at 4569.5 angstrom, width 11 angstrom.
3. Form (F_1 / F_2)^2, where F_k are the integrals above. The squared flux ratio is 0.92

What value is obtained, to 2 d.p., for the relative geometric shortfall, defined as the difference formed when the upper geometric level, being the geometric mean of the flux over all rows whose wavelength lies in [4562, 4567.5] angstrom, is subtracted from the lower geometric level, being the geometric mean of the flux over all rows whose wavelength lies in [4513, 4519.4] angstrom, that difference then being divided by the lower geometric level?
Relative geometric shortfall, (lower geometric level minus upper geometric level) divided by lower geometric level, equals 0.02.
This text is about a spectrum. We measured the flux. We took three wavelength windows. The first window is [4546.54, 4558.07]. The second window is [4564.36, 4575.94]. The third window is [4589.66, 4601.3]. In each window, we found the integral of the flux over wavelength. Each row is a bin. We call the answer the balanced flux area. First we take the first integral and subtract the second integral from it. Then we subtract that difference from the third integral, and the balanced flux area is 98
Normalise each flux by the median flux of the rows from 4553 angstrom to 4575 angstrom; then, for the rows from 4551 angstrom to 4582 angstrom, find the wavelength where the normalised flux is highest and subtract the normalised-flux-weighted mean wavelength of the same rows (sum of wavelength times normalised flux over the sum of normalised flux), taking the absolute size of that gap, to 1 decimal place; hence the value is 1.7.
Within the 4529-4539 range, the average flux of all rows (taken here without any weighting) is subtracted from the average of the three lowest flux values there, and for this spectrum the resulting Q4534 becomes -1.0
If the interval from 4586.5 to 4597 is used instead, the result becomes -2.2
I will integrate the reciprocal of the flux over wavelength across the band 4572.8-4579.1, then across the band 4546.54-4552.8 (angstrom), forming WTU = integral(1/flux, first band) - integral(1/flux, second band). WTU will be 0.083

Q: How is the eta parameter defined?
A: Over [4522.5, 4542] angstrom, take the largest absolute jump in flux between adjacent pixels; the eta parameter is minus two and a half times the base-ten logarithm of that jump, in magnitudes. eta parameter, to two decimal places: -1.35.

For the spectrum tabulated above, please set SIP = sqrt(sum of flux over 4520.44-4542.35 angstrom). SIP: 12.66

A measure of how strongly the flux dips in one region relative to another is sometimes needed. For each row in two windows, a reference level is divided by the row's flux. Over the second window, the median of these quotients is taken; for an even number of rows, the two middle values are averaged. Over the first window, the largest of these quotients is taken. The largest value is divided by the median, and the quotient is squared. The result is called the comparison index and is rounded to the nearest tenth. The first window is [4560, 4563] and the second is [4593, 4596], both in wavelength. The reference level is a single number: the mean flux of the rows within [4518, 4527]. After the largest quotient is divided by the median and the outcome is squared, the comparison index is 1.2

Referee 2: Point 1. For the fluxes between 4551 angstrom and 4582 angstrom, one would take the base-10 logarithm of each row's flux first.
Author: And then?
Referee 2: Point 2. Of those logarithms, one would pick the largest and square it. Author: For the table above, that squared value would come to 1.04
